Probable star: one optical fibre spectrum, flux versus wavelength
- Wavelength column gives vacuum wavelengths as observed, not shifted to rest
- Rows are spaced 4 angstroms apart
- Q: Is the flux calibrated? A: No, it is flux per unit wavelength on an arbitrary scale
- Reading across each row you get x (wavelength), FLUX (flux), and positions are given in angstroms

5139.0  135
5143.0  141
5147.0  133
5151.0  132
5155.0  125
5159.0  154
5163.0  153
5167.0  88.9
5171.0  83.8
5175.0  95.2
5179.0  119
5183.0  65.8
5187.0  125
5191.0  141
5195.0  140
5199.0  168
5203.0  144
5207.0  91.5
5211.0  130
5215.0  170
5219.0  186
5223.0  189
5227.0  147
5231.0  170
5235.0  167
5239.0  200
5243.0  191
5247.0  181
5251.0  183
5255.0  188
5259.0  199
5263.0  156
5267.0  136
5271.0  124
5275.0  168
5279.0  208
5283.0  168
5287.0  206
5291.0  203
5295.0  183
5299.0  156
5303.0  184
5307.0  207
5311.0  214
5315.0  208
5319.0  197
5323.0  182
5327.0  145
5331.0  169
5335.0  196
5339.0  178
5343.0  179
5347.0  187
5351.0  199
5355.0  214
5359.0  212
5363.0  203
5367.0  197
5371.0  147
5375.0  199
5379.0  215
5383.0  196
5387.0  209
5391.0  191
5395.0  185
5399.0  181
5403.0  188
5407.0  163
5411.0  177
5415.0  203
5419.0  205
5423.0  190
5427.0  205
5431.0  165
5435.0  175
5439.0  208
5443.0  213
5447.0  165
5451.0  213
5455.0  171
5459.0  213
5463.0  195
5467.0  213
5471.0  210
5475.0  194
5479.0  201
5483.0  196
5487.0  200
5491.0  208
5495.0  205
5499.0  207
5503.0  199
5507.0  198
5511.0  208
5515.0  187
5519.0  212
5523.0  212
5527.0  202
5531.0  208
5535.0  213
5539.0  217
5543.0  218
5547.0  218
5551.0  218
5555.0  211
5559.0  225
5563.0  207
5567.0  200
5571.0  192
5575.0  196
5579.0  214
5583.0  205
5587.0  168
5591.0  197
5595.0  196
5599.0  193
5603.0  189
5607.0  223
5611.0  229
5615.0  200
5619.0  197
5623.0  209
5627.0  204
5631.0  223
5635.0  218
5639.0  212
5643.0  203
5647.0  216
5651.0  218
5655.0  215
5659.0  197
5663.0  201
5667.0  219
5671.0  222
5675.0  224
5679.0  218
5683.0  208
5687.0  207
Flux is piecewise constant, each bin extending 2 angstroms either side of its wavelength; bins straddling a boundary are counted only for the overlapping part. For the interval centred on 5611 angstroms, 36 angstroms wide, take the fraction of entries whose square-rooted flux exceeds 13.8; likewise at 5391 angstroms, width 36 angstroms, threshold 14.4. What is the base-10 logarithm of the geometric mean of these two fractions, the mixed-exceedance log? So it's -0.35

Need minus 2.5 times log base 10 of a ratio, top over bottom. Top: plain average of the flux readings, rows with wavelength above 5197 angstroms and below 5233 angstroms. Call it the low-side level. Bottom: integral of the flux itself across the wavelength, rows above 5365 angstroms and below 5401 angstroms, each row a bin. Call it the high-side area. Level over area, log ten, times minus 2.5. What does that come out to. 4.12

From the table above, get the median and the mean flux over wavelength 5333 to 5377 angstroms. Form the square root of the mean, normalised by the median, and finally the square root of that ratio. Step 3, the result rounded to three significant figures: 0.265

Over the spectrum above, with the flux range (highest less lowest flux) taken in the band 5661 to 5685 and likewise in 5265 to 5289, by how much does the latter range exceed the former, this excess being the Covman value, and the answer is 61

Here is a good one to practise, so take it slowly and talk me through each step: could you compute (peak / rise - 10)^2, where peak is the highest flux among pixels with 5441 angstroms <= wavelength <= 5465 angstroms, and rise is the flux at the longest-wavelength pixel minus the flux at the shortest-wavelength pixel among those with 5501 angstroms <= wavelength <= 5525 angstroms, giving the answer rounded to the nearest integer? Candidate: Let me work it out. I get 41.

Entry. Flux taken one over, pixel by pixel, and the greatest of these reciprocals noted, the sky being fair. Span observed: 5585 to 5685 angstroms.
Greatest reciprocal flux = 0.0060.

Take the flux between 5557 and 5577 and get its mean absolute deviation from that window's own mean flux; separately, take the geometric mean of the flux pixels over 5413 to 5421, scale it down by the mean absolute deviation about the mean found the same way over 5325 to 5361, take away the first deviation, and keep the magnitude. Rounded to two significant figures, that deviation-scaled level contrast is 2.6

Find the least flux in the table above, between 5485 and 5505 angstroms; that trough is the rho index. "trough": 199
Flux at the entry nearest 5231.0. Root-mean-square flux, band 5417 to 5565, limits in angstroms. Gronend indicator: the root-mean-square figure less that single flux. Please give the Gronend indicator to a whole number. 33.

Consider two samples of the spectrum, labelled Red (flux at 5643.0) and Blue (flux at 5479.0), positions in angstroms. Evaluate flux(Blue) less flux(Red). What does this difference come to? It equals -2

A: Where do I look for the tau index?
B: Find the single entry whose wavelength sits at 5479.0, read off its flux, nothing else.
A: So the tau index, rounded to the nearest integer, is 201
